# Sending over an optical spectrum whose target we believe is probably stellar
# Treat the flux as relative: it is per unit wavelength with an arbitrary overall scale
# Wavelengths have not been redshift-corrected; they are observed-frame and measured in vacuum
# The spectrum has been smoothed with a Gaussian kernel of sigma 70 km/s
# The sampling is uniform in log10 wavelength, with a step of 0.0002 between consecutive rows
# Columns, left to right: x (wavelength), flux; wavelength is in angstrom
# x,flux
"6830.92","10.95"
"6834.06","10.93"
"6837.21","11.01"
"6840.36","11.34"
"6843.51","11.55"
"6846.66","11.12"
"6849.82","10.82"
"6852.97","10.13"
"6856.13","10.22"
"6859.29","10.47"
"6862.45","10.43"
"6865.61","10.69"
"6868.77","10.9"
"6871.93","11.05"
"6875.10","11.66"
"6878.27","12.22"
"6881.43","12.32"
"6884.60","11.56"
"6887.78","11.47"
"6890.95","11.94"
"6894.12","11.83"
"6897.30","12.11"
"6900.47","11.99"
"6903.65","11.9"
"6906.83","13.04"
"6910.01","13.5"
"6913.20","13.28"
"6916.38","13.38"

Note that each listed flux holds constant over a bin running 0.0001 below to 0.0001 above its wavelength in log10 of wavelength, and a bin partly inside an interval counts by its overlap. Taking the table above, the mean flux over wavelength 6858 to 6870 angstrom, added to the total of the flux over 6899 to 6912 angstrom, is 61.1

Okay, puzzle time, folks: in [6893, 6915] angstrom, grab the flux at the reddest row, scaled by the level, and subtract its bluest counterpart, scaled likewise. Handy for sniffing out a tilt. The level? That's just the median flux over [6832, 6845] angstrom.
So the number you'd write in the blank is 0.13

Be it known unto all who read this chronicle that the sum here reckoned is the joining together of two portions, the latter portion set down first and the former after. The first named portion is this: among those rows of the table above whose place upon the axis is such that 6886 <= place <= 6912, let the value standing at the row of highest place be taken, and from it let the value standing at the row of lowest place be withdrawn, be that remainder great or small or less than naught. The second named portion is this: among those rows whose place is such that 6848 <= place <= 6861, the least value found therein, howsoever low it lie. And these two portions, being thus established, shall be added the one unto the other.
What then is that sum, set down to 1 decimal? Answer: 12.2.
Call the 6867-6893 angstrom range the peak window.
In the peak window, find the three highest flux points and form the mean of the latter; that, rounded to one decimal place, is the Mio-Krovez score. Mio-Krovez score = 12.2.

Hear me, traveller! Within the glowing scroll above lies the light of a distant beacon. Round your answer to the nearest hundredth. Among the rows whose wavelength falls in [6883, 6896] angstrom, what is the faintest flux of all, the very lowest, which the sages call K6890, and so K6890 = 11.47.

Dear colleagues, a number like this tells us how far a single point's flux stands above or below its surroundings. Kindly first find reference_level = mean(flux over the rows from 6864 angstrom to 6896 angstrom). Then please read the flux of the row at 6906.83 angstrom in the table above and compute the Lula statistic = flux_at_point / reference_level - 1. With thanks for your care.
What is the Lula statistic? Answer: 0.13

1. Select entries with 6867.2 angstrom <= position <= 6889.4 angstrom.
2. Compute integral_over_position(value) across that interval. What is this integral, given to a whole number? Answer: 257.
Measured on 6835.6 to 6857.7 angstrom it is 240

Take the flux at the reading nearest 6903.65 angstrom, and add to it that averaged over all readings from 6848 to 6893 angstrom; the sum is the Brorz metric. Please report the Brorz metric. 23.0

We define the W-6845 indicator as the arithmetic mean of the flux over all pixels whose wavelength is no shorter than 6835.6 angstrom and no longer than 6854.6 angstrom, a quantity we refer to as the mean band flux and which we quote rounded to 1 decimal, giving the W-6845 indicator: 11.0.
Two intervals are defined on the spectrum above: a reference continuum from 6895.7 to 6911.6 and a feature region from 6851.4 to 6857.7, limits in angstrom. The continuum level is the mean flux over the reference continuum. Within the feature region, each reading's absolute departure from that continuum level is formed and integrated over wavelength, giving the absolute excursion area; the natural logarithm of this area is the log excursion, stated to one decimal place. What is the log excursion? 2.7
